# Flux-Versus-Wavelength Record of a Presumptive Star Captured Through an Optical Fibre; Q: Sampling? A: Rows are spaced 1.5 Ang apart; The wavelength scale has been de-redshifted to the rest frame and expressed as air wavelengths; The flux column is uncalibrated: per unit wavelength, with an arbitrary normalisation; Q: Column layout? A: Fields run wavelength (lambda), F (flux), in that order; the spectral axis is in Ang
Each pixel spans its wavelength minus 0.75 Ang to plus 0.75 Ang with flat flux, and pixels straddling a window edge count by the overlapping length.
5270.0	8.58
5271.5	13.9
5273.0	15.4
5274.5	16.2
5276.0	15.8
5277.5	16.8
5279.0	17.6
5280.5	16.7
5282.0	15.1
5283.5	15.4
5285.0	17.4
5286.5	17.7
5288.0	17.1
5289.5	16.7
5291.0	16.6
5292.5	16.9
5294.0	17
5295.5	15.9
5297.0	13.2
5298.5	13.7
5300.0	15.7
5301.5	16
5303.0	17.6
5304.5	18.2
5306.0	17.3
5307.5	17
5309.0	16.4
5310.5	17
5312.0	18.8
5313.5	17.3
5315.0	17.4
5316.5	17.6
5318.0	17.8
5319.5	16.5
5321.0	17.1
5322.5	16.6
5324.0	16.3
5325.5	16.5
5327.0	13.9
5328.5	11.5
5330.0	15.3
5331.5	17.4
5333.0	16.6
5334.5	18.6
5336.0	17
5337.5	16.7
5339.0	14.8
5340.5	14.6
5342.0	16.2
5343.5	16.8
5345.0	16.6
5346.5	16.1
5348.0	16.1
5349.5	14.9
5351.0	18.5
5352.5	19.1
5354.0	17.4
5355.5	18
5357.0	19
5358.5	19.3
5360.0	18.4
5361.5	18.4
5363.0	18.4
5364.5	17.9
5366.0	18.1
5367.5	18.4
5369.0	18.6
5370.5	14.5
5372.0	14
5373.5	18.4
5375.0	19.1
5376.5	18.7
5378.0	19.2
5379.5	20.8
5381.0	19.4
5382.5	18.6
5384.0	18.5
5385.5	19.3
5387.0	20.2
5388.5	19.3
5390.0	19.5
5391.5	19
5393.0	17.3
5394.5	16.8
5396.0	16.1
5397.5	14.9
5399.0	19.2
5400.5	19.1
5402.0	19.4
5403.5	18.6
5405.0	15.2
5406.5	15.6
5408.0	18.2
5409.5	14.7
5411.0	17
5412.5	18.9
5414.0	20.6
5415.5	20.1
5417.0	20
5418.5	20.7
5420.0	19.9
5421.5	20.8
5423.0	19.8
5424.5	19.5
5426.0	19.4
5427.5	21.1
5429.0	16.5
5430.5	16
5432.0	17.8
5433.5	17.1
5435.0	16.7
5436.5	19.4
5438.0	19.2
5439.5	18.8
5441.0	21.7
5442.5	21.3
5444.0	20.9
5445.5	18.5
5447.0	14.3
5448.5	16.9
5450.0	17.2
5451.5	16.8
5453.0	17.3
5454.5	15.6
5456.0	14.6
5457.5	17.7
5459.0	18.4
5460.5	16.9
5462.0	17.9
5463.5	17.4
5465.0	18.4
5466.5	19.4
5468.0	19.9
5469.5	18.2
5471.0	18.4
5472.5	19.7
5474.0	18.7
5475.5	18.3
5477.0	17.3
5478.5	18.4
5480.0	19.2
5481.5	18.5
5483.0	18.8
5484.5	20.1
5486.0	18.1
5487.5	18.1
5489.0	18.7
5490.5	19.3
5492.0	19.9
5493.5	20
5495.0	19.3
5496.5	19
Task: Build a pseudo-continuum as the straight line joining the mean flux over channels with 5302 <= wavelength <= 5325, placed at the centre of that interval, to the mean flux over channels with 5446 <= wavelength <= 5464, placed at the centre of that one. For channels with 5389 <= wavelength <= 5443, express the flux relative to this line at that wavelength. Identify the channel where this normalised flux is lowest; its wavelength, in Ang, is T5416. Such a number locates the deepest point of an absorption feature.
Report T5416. 5409.5 Ang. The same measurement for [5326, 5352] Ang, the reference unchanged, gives 5328.5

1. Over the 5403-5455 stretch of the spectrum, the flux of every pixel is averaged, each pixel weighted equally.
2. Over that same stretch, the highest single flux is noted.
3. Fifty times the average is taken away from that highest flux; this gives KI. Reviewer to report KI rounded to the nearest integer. -896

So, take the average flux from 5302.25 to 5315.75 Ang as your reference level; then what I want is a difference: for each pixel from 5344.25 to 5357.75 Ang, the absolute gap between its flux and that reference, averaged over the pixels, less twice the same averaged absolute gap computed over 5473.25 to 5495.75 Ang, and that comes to -1.6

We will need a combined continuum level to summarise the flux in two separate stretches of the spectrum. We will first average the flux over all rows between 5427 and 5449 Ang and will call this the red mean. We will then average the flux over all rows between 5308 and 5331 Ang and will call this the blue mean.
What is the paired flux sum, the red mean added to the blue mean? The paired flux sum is 34.8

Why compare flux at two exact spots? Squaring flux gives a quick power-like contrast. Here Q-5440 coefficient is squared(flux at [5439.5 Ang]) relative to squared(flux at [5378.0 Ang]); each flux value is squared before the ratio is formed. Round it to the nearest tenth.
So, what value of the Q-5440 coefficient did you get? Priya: 1.0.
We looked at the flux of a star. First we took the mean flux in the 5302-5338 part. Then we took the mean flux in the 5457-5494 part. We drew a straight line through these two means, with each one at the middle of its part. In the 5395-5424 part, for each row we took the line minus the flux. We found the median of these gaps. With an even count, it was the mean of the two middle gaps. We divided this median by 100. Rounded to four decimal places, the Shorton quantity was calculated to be -0.0137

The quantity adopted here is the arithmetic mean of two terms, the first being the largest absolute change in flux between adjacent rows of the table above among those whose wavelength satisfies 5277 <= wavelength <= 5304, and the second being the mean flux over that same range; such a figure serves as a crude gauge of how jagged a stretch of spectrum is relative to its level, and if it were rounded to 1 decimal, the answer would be 9.5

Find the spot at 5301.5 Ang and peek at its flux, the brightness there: 16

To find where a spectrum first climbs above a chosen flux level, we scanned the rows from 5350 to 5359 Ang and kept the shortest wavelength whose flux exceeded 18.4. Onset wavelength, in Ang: 5351.0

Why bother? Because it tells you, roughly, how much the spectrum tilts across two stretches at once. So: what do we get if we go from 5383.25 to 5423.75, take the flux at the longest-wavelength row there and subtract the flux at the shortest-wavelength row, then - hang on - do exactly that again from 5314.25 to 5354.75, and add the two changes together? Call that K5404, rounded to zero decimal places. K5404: 1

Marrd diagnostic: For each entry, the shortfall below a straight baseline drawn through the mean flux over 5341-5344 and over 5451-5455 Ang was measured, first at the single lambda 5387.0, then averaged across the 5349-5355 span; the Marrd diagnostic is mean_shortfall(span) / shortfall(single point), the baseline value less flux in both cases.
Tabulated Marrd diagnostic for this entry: 0.3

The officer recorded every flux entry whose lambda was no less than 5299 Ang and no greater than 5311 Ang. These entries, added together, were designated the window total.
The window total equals 135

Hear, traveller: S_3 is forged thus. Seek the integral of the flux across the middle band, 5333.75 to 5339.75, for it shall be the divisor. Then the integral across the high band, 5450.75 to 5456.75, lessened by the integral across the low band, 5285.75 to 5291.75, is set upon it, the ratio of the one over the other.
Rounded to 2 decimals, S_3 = -0.06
